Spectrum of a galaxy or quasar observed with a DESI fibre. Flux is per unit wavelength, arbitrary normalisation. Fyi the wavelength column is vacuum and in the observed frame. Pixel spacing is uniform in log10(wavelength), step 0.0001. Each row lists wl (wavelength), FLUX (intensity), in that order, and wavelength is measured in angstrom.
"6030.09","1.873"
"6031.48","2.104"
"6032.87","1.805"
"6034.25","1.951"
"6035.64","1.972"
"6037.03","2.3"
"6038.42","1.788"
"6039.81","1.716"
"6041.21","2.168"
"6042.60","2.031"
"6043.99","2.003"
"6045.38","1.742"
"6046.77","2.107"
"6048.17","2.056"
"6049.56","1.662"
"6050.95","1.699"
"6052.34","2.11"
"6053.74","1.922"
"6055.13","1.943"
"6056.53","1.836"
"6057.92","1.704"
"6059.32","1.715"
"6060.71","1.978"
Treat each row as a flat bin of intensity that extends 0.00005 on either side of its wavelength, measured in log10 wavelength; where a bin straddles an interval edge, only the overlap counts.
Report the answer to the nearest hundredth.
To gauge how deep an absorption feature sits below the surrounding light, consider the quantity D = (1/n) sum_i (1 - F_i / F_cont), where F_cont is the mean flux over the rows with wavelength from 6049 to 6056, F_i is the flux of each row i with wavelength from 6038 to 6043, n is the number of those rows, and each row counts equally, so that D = -0.03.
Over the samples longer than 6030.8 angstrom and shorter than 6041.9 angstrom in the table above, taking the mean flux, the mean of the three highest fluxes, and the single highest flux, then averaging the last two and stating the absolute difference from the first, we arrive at 0.270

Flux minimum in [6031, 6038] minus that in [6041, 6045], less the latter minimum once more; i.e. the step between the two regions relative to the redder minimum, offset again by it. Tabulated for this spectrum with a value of -2.20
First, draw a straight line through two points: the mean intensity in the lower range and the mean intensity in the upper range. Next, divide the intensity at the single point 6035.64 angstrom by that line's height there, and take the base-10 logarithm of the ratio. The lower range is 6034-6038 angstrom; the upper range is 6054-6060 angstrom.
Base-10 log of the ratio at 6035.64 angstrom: -0.022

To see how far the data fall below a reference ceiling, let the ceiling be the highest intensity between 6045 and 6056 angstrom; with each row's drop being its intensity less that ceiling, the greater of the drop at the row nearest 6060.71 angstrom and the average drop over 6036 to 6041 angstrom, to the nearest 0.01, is -0.13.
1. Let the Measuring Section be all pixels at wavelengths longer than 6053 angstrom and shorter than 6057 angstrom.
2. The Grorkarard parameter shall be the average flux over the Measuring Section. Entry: 1.90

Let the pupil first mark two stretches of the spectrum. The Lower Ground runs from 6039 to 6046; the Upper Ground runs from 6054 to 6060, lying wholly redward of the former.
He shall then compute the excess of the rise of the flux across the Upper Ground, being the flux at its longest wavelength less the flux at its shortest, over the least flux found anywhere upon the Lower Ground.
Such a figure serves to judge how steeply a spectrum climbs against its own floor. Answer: -1.94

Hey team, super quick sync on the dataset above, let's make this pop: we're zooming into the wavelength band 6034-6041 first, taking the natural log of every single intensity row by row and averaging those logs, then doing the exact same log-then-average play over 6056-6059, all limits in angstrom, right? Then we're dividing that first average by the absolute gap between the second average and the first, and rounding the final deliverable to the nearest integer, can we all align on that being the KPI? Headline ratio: 7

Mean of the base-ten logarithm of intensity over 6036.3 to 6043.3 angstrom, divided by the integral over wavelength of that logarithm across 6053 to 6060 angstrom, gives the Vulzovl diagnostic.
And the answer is 0.164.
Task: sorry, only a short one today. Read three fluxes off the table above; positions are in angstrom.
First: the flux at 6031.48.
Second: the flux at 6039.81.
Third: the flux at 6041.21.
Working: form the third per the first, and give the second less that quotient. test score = 0.69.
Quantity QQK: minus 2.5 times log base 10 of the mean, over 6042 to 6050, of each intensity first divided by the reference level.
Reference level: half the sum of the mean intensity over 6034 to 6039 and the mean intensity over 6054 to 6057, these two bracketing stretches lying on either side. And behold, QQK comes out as 0.01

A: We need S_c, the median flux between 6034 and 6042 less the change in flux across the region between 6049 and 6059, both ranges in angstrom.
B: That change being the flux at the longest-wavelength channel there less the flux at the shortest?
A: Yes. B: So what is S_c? 1.92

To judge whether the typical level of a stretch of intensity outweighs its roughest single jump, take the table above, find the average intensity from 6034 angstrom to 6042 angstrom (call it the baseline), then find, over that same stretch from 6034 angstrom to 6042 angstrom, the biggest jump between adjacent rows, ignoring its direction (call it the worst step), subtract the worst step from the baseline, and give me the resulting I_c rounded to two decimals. 1.47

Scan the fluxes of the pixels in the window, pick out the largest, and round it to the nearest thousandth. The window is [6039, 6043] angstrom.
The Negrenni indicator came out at 2.168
